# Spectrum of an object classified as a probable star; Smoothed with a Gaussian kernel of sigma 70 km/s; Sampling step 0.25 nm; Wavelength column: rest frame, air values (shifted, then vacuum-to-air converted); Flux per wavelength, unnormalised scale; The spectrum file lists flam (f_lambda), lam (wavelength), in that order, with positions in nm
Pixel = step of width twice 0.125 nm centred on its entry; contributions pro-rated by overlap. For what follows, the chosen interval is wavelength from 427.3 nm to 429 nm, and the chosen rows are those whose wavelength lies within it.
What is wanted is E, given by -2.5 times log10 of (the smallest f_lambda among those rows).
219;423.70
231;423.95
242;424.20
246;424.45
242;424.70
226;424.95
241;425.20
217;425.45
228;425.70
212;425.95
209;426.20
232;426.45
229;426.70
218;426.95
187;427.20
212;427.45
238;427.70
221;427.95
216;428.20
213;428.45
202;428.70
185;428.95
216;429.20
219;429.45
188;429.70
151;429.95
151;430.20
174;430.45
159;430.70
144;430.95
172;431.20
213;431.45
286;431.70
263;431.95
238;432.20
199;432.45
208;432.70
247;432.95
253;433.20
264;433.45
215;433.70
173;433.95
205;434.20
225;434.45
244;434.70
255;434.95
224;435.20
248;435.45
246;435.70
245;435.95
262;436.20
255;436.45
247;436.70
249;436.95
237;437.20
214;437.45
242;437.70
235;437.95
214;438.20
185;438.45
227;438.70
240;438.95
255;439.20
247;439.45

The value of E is -5.67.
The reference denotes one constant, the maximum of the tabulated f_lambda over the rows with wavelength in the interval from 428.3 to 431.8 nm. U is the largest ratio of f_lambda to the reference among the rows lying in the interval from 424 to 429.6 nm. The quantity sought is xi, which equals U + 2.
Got 2.86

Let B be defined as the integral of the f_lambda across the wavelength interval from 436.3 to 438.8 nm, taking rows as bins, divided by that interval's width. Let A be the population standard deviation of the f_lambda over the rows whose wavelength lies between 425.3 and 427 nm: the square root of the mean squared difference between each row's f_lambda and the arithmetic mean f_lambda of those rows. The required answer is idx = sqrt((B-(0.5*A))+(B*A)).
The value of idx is 46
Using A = 8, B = 231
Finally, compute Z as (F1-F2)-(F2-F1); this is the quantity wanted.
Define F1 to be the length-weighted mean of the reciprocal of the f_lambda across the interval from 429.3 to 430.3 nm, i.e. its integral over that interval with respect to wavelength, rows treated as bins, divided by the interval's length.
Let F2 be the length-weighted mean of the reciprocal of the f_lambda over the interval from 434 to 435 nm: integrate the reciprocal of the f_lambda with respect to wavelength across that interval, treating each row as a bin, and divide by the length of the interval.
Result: 0.0025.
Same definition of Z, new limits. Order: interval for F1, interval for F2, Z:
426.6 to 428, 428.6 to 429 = -0.0010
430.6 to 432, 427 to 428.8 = 0.0010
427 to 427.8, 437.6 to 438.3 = 0.0008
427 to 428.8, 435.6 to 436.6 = 0.0015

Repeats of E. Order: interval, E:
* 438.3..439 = -5.67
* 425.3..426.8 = -5.80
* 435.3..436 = -5.97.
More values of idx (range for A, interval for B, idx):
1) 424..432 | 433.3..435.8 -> 88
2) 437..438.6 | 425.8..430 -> 66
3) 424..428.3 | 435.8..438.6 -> 61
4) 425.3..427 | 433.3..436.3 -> 47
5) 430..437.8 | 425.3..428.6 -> 90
